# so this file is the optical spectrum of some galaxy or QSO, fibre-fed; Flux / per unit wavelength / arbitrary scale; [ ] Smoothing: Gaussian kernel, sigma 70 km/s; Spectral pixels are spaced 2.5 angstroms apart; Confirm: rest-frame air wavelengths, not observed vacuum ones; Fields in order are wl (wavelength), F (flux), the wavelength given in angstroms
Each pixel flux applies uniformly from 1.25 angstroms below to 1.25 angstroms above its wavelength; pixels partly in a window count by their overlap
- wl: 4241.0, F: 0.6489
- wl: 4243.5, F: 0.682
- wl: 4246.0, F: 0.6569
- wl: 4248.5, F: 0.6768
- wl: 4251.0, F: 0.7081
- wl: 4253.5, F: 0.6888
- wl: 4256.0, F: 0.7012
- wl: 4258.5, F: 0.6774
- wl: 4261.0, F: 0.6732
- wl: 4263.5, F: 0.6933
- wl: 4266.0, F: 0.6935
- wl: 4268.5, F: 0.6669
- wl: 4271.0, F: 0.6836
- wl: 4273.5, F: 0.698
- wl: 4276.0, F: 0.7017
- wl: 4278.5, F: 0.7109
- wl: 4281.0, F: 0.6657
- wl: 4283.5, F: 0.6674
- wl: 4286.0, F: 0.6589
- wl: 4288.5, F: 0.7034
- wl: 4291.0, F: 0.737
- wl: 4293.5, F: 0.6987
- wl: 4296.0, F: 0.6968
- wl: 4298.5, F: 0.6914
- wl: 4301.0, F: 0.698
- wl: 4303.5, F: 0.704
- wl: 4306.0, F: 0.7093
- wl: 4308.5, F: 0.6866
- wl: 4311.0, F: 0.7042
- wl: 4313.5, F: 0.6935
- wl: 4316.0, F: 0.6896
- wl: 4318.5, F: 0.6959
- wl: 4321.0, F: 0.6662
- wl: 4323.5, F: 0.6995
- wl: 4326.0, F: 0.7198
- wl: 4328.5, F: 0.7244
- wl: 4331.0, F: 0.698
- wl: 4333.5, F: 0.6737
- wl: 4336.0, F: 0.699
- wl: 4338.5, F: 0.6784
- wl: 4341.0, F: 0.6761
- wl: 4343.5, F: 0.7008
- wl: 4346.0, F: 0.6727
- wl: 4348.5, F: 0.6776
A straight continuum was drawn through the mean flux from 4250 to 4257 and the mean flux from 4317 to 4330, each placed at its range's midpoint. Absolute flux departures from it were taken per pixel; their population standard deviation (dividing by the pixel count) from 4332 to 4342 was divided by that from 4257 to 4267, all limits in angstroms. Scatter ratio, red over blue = 1.11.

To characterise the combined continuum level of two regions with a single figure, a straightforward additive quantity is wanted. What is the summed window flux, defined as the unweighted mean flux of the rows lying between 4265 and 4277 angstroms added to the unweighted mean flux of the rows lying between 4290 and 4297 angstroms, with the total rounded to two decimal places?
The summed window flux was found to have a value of 1.40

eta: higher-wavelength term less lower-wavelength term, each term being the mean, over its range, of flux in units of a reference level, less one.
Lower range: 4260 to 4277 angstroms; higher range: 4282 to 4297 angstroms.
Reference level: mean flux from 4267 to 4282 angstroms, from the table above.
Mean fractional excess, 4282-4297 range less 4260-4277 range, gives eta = 0.009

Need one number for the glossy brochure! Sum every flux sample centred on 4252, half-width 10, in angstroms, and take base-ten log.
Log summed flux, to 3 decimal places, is 0.738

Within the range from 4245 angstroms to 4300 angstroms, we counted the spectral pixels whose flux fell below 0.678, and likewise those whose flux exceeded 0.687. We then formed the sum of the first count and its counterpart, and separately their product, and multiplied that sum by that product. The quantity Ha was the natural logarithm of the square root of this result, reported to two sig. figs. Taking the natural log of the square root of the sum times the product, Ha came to 3.8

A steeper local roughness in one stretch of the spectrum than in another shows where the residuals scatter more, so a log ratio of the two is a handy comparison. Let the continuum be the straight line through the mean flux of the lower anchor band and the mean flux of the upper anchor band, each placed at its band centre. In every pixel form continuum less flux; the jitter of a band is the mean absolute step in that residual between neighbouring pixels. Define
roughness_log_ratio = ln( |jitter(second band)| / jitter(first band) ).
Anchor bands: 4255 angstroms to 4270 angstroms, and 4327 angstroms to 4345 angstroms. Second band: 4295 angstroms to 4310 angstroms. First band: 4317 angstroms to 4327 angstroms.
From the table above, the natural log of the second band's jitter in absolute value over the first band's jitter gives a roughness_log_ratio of -1.11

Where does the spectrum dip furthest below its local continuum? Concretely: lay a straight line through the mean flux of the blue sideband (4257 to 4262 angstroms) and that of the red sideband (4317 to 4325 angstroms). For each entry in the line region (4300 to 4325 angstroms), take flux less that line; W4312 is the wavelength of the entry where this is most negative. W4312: 4321.0 angstroms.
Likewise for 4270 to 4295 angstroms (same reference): 4286.0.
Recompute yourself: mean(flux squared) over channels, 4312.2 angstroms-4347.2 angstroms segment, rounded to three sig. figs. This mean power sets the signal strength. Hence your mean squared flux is 0.479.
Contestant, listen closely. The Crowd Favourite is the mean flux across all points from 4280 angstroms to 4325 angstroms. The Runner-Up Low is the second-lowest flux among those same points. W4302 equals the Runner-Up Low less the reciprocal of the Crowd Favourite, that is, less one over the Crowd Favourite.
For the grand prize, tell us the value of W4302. -0.778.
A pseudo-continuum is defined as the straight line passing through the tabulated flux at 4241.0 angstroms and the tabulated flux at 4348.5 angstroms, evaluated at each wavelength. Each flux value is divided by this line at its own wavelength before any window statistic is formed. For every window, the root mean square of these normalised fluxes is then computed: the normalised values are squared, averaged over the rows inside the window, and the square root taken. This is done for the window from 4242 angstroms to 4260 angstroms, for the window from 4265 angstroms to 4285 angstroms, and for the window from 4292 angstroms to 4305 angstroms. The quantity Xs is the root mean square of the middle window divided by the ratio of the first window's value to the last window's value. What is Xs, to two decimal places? 1.04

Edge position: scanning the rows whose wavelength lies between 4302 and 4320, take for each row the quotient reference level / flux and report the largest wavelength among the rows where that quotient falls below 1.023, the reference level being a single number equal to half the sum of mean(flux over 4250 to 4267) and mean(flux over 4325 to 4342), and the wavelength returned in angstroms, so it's 4318.5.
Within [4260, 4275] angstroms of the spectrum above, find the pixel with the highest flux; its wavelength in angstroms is 4273.5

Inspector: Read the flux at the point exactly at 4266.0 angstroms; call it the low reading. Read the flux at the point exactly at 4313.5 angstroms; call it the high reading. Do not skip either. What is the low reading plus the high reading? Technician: 1.39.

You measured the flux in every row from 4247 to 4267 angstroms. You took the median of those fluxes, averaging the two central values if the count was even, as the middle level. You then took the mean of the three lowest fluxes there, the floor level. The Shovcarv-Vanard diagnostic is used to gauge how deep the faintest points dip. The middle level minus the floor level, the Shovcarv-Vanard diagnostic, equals 0.015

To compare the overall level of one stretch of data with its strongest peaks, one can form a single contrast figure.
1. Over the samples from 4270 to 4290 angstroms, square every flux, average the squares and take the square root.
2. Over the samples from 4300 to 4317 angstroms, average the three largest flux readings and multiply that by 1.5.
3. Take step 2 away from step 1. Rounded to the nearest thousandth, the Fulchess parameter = -0.372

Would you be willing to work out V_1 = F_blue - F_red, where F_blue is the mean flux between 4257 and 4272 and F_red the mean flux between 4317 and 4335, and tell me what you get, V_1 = -0.015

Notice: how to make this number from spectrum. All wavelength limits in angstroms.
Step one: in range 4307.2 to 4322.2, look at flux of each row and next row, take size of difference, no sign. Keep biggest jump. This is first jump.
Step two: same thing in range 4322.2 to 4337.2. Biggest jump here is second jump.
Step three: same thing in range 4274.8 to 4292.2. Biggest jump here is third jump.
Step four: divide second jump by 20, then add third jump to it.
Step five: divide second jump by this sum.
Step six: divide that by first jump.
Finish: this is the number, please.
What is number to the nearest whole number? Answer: 19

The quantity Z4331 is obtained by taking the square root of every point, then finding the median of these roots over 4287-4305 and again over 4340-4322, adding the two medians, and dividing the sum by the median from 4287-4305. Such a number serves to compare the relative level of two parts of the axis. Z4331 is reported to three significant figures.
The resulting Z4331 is 2.00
